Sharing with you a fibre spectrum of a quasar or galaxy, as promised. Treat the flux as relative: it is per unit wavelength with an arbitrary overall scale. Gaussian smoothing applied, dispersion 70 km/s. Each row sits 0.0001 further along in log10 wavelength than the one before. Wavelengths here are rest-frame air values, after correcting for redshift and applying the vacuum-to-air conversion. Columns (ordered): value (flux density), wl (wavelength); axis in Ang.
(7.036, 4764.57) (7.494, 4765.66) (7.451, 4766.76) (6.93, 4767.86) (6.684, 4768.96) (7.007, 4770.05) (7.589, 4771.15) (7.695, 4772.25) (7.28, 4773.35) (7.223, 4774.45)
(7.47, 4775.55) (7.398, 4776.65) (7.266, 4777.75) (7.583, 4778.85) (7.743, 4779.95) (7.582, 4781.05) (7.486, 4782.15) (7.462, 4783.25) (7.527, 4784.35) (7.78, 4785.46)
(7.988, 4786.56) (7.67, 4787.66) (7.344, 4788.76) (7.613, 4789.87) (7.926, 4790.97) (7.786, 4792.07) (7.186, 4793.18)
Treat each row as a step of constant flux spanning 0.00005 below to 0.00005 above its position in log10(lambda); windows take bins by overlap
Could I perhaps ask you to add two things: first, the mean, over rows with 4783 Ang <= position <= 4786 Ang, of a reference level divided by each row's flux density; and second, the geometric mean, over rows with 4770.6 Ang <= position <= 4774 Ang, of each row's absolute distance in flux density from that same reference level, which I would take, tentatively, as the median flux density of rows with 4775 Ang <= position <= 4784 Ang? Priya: 1.15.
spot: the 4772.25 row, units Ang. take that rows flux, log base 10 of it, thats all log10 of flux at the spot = 0.886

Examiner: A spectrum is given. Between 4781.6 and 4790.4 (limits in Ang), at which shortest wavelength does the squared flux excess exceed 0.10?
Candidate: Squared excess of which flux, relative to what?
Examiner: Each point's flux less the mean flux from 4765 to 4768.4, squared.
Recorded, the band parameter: 4785.46 Ang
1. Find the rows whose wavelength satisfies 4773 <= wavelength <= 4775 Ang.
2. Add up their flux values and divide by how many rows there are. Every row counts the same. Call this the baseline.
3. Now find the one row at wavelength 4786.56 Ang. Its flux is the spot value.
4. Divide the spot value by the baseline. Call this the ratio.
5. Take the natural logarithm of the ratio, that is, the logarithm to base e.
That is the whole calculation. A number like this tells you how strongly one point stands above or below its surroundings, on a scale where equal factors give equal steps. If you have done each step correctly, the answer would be 0.10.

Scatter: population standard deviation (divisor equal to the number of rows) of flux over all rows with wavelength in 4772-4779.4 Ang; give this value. 0.16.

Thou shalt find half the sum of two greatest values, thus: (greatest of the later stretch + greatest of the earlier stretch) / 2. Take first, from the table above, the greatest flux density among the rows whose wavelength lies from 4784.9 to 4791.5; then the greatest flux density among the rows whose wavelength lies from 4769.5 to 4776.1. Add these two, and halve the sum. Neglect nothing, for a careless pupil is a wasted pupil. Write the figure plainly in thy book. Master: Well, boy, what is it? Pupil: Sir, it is 7.84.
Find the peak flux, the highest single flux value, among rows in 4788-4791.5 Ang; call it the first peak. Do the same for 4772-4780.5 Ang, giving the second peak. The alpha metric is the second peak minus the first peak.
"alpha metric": -0.18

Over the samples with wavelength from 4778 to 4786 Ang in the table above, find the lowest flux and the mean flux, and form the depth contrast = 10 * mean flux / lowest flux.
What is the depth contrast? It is 10.2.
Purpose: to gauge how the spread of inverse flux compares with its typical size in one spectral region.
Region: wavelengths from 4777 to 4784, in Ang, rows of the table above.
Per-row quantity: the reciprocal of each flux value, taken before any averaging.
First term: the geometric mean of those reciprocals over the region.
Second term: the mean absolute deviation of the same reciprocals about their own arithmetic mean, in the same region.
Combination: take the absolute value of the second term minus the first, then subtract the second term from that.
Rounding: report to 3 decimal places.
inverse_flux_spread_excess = 0.129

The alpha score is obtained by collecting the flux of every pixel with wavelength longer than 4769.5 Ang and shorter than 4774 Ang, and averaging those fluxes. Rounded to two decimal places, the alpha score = 7.39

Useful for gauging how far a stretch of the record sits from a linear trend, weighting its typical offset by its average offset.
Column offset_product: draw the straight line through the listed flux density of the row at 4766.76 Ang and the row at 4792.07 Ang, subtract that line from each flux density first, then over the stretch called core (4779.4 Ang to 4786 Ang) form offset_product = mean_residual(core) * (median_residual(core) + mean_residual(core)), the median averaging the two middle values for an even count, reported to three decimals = 0.011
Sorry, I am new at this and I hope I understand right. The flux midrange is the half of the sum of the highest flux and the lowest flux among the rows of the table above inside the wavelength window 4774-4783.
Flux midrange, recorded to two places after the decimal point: 7.48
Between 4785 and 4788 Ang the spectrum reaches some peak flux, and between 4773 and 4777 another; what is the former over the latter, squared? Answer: 1.14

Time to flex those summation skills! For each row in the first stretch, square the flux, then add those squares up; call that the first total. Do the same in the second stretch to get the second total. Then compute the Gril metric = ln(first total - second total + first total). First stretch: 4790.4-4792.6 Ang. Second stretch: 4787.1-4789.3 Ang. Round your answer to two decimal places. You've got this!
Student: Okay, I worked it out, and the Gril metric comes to 4.90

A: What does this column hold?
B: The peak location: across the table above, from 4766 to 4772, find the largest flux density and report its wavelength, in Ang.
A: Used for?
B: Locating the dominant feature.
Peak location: 4771.15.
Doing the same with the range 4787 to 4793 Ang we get 4790.97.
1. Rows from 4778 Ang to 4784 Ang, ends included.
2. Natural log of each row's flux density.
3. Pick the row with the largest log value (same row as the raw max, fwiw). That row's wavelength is 4779.95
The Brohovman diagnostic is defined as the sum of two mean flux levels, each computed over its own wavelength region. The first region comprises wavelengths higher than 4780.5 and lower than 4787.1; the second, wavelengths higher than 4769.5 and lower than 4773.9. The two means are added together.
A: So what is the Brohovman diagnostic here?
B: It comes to 15.0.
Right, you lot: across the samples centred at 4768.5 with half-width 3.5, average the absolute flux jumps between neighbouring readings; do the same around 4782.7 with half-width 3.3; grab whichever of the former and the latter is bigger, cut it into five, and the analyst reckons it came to 0.069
